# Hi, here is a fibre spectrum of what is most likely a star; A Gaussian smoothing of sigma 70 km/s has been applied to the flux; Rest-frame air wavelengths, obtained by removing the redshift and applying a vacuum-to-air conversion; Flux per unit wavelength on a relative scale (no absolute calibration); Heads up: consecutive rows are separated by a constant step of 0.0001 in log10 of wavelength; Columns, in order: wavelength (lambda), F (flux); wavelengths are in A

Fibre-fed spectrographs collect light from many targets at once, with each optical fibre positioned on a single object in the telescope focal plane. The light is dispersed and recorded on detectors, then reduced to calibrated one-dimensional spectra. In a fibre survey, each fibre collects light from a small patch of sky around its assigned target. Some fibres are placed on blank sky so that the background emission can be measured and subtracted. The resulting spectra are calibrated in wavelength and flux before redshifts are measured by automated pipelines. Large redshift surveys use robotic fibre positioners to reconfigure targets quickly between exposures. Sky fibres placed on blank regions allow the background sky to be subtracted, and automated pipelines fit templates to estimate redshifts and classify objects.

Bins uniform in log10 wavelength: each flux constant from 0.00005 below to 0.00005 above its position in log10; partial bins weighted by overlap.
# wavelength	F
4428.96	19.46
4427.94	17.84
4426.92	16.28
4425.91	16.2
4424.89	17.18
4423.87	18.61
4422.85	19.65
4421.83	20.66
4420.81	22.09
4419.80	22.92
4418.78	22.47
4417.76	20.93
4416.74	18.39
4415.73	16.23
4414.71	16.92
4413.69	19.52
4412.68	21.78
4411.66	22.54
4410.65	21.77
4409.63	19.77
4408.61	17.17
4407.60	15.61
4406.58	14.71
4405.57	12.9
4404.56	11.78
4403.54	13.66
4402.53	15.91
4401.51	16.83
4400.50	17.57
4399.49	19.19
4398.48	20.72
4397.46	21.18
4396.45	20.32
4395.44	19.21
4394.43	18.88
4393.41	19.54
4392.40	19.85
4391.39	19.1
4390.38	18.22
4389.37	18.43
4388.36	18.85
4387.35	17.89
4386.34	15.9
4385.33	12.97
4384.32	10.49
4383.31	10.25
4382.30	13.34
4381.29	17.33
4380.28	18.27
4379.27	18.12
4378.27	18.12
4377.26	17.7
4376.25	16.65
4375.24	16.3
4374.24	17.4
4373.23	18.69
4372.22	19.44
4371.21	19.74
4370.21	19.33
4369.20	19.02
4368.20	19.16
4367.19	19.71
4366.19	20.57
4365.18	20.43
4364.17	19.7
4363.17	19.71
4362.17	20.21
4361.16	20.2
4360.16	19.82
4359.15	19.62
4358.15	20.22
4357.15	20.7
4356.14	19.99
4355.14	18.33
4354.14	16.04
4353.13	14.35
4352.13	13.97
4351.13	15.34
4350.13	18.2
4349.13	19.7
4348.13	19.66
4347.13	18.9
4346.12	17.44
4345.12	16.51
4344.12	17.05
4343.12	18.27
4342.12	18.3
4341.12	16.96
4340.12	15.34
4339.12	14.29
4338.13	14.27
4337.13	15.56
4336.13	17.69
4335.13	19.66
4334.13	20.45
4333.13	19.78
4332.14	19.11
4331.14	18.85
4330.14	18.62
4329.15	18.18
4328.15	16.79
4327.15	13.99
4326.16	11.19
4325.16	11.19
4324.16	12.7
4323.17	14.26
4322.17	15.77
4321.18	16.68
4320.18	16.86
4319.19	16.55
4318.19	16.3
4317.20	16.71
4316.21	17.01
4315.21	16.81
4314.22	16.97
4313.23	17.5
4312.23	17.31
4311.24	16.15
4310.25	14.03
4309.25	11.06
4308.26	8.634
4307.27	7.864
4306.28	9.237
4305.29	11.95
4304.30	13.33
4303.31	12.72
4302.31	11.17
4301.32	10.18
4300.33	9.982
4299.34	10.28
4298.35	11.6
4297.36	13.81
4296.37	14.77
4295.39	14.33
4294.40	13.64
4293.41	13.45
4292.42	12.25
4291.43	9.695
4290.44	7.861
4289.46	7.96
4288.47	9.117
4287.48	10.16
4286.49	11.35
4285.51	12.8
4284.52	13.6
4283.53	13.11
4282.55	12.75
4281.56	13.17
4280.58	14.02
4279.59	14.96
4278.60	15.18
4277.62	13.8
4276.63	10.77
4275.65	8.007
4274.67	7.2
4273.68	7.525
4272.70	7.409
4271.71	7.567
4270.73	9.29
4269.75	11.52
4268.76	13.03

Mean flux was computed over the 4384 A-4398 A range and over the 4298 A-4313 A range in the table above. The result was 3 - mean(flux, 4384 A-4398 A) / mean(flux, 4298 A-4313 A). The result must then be 1.5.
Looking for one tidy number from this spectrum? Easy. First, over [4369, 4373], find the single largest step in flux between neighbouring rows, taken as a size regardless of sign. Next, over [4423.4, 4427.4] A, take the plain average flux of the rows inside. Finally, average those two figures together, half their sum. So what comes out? 8.7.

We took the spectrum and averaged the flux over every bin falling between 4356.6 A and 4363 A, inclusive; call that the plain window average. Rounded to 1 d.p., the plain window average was 20.1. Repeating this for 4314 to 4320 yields 16.7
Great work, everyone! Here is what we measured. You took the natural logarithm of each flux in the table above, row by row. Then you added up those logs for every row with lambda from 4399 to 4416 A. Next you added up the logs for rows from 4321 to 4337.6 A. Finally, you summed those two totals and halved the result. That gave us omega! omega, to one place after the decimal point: 47.8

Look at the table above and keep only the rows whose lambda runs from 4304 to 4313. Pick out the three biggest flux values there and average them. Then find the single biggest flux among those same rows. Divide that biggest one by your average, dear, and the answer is 1.09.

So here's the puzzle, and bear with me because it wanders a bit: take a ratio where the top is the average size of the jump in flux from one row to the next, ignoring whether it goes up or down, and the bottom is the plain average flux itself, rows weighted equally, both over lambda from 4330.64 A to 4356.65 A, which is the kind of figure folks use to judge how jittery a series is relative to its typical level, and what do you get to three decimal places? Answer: 0.065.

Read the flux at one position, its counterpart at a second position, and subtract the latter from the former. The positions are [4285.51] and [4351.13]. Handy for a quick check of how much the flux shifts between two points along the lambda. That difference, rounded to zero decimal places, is -3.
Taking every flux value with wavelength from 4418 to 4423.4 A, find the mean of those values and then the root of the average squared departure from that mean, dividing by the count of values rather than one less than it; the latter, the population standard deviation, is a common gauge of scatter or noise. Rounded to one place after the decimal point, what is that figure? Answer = 1.2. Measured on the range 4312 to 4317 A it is 0.2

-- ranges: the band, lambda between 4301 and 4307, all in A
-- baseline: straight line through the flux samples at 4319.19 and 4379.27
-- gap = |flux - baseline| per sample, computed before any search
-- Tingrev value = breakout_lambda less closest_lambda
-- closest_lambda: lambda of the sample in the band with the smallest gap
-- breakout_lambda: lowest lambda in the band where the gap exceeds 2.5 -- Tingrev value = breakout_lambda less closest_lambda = -3.0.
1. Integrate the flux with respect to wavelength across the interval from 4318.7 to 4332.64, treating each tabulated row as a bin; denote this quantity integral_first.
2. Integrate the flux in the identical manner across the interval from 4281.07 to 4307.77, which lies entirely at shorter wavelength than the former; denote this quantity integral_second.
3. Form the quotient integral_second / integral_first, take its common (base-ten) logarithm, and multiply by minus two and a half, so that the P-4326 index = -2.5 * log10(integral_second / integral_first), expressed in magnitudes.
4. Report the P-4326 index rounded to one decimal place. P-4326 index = -0.4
